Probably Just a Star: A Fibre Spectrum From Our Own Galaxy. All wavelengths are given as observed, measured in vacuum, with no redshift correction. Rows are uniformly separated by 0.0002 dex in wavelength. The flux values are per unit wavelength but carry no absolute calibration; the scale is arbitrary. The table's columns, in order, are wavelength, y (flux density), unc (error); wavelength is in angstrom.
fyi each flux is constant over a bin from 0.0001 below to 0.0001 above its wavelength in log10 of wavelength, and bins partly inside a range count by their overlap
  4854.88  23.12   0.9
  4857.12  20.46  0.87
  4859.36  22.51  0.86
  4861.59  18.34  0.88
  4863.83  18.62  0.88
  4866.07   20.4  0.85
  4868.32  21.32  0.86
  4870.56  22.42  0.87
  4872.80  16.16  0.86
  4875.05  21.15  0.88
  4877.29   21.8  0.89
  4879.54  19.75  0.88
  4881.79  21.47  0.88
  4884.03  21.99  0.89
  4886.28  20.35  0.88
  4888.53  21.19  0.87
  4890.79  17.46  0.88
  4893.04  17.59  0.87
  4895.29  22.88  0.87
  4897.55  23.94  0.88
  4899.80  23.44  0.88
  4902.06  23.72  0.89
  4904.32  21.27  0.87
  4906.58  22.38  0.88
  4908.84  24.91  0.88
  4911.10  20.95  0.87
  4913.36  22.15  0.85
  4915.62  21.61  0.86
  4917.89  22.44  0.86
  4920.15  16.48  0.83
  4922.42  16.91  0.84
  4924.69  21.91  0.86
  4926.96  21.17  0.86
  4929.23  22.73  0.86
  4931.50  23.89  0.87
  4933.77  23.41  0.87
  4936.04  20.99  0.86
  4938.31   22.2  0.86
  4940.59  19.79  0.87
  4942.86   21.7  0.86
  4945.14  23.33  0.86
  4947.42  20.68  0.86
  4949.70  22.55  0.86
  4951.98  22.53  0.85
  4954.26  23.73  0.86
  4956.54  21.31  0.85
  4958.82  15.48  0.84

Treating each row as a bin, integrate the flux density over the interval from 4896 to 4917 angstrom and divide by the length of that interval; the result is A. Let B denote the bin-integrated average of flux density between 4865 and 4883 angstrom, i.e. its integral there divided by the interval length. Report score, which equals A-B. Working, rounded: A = 22.7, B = 20.6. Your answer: 2.1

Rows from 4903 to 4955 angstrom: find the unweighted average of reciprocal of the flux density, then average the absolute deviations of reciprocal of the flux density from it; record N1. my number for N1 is 0.0032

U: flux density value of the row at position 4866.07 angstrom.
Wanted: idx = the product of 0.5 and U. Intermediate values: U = 20.4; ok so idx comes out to 10.20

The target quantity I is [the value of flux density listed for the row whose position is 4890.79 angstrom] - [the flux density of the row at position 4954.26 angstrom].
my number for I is -6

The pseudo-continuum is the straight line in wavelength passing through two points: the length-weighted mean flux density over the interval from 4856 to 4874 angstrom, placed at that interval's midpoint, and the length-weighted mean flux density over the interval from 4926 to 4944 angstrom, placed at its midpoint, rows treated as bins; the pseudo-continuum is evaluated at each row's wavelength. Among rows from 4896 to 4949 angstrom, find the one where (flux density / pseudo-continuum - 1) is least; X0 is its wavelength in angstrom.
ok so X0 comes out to 4920.15 angstrom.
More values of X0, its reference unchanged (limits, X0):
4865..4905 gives 4872.80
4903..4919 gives 4911.10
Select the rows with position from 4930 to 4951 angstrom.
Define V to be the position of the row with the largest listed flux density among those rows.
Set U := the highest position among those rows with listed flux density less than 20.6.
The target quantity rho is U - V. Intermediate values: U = 4940.59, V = 4931.50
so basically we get 9.1 angstrom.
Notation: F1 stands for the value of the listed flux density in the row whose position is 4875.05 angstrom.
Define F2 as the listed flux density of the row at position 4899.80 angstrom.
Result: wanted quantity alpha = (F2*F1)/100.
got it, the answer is 5.0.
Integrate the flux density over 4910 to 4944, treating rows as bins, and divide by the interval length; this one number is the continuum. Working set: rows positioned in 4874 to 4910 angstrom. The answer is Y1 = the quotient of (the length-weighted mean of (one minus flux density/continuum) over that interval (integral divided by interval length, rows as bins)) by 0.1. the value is -0.17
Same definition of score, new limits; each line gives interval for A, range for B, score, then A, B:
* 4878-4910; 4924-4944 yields -0.4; 21.6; 22.0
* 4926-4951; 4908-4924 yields 1.3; 22.1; 20.7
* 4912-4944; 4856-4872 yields 0.7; 21.2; 20.5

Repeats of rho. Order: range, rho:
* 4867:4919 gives -15.8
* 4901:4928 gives 13.6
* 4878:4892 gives 6.8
